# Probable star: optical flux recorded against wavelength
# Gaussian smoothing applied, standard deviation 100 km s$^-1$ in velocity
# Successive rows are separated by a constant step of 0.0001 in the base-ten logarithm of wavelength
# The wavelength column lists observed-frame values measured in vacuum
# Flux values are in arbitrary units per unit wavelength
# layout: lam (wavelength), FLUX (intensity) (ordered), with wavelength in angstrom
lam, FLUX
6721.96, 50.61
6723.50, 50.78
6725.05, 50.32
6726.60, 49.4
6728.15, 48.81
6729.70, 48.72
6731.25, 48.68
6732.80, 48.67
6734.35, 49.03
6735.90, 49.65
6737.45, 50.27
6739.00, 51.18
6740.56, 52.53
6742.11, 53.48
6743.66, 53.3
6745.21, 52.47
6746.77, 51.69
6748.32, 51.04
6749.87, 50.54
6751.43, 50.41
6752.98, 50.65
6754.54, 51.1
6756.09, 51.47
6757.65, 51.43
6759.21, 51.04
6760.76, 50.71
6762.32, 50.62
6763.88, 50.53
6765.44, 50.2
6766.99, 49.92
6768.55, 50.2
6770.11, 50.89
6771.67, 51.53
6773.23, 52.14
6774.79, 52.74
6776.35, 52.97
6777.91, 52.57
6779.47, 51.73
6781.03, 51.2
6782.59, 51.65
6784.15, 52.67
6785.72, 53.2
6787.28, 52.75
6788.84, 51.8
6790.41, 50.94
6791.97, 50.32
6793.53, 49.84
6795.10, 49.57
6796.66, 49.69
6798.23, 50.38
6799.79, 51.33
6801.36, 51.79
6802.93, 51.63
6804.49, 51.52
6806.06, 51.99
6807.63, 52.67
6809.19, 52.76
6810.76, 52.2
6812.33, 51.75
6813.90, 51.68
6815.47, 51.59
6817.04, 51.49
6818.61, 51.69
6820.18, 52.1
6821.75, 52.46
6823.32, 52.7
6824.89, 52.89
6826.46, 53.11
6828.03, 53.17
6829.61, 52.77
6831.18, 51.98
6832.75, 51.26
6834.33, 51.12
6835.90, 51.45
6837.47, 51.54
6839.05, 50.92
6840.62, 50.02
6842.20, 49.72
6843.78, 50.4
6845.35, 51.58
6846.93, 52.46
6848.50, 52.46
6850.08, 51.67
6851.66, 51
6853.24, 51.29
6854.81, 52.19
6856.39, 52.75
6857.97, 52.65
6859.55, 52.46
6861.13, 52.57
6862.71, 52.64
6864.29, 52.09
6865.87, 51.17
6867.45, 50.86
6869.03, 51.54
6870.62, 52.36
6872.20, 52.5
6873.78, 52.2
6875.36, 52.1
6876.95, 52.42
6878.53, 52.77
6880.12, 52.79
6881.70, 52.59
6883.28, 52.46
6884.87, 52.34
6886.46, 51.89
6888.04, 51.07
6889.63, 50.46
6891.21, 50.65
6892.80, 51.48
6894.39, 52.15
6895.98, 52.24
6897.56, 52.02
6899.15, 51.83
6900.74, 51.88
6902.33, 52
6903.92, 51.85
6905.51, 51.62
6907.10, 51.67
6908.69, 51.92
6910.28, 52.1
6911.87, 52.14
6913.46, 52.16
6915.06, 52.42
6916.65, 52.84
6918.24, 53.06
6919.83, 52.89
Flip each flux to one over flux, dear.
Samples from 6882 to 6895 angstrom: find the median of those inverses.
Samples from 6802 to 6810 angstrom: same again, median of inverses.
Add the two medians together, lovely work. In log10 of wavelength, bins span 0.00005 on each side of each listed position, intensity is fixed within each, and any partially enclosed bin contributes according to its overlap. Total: 0.0386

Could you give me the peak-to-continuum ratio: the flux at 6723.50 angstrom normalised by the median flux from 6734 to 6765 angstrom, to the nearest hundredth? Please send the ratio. 0.99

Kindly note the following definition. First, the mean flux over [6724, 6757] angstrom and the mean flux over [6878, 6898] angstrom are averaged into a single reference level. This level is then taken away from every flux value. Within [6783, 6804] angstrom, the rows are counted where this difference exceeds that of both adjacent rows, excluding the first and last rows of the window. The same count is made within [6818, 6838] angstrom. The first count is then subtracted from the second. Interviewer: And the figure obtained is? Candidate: -1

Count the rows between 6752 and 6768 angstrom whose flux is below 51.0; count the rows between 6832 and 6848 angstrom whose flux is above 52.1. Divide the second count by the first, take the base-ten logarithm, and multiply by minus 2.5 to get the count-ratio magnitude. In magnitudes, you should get 1.9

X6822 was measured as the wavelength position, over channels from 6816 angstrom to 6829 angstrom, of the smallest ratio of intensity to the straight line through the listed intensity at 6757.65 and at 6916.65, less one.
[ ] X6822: 6817.04 angstrom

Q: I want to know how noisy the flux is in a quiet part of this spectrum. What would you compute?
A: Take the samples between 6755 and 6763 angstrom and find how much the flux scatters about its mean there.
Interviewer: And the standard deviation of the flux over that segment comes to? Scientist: 0.4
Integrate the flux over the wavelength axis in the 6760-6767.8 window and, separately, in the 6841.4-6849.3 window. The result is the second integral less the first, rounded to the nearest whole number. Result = 12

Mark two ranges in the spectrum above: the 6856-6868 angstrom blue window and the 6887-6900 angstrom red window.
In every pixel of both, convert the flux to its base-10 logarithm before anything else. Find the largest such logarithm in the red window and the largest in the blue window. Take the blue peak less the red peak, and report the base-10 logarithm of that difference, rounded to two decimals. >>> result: -2.37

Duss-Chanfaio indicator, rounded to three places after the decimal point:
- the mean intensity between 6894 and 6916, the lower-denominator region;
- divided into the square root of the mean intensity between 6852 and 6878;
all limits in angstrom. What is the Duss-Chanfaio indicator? 0.139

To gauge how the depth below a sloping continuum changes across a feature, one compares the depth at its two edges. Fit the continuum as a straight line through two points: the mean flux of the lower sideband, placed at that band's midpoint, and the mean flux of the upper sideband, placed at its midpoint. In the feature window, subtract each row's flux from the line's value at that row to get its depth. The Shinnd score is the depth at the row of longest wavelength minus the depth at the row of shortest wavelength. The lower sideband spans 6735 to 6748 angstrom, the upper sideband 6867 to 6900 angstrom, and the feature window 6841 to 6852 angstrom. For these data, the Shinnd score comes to -1.3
